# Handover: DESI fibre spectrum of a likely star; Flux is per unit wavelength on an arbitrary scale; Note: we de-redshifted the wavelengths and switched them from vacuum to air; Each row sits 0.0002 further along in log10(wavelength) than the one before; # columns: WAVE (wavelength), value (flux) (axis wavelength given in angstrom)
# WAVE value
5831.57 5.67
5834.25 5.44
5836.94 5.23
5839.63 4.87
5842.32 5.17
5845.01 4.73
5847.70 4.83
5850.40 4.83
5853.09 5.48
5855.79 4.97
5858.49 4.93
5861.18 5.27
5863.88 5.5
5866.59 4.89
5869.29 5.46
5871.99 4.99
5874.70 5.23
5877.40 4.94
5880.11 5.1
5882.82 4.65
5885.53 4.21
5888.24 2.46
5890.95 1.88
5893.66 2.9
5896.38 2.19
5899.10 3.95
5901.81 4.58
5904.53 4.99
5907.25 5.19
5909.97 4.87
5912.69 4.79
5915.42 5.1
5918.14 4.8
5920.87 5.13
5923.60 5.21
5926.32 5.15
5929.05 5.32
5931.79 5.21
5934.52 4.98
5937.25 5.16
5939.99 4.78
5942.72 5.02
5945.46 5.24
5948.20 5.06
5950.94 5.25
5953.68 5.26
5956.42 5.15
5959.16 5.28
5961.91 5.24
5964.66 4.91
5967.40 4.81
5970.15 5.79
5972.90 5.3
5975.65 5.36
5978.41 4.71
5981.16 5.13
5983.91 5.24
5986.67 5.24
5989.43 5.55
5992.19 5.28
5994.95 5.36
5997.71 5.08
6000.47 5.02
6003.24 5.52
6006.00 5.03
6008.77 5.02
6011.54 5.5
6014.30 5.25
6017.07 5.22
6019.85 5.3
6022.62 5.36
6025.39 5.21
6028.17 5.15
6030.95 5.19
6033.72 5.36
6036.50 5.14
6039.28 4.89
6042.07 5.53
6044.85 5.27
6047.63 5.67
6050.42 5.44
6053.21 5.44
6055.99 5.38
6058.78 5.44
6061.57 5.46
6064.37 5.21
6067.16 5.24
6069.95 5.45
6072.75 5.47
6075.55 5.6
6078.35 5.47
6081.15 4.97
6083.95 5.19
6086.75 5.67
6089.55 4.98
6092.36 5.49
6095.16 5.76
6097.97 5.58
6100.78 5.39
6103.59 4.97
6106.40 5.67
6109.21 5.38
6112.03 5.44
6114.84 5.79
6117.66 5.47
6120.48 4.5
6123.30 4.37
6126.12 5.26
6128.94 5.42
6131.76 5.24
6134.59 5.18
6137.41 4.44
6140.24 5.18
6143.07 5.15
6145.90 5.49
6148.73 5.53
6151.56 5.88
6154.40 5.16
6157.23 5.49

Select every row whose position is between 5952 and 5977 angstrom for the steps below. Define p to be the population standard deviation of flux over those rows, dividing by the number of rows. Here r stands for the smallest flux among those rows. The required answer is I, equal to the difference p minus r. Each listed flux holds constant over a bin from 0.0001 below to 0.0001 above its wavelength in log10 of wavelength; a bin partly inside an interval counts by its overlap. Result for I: -4.55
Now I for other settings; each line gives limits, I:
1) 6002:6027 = -4.85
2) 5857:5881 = -4.67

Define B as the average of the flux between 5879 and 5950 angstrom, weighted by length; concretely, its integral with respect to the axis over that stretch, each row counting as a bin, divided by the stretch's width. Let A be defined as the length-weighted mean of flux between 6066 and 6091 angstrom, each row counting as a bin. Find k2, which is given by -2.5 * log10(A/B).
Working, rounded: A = 5.34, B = 4.54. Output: -0.18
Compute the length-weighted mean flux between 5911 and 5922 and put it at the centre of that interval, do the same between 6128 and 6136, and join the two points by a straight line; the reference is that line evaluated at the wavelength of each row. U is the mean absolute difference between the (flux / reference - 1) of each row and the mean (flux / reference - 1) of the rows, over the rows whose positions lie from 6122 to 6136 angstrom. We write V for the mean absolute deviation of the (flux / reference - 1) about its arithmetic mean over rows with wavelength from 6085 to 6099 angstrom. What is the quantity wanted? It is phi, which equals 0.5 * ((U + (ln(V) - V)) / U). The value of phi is -29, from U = 0.054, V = 0.040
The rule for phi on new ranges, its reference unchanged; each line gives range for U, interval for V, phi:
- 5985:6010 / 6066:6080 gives -58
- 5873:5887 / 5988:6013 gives -24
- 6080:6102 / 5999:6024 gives -38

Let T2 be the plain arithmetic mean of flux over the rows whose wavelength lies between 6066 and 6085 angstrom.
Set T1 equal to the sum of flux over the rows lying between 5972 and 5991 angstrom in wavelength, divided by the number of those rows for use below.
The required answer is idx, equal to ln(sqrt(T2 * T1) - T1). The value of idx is -2.8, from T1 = 5.22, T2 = 5.34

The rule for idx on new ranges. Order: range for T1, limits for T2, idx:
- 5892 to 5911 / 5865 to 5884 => -0.8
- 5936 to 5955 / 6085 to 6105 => -1.9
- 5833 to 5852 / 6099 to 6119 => -1.6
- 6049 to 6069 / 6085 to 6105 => -4.1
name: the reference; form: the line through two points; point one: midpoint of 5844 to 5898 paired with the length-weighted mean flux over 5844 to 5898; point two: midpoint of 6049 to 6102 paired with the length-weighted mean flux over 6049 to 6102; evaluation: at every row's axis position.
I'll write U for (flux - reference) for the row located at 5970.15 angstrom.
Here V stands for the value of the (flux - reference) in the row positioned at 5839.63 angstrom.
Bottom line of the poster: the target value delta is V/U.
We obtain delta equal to 0.6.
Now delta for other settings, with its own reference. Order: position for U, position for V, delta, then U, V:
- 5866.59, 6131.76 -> -0.9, 0.44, -0.4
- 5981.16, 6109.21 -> -1.1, 0.16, -0.2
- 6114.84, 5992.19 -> 1.2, 0.21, 0.3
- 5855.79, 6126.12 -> -0.6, 0.57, -0.4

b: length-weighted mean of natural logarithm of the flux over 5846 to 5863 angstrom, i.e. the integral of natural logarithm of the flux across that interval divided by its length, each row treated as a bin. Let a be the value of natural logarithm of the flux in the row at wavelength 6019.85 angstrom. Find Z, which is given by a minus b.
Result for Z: 0.05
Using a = 1.67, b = 1.62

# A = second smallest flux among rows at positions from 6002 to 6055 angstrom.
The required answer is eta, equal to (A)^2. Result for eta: 25.2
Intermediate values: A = 5.02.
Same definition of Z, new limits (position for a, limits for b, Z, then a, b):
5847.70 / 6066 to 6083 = -0.10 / 1.57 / 1.68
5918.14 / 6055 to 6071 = -0.11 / 1.57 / 1.68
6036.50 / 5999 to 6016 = -0.02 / 1.64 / 1.65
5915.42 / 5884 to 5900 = 0.60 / 1.63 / 1.03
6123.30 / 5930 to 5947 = -0.15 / 1.47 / 1.62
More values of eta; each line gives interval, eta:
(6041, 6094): 24.8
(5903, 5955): 22.9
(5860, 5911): 4.8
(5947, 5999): 23.1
